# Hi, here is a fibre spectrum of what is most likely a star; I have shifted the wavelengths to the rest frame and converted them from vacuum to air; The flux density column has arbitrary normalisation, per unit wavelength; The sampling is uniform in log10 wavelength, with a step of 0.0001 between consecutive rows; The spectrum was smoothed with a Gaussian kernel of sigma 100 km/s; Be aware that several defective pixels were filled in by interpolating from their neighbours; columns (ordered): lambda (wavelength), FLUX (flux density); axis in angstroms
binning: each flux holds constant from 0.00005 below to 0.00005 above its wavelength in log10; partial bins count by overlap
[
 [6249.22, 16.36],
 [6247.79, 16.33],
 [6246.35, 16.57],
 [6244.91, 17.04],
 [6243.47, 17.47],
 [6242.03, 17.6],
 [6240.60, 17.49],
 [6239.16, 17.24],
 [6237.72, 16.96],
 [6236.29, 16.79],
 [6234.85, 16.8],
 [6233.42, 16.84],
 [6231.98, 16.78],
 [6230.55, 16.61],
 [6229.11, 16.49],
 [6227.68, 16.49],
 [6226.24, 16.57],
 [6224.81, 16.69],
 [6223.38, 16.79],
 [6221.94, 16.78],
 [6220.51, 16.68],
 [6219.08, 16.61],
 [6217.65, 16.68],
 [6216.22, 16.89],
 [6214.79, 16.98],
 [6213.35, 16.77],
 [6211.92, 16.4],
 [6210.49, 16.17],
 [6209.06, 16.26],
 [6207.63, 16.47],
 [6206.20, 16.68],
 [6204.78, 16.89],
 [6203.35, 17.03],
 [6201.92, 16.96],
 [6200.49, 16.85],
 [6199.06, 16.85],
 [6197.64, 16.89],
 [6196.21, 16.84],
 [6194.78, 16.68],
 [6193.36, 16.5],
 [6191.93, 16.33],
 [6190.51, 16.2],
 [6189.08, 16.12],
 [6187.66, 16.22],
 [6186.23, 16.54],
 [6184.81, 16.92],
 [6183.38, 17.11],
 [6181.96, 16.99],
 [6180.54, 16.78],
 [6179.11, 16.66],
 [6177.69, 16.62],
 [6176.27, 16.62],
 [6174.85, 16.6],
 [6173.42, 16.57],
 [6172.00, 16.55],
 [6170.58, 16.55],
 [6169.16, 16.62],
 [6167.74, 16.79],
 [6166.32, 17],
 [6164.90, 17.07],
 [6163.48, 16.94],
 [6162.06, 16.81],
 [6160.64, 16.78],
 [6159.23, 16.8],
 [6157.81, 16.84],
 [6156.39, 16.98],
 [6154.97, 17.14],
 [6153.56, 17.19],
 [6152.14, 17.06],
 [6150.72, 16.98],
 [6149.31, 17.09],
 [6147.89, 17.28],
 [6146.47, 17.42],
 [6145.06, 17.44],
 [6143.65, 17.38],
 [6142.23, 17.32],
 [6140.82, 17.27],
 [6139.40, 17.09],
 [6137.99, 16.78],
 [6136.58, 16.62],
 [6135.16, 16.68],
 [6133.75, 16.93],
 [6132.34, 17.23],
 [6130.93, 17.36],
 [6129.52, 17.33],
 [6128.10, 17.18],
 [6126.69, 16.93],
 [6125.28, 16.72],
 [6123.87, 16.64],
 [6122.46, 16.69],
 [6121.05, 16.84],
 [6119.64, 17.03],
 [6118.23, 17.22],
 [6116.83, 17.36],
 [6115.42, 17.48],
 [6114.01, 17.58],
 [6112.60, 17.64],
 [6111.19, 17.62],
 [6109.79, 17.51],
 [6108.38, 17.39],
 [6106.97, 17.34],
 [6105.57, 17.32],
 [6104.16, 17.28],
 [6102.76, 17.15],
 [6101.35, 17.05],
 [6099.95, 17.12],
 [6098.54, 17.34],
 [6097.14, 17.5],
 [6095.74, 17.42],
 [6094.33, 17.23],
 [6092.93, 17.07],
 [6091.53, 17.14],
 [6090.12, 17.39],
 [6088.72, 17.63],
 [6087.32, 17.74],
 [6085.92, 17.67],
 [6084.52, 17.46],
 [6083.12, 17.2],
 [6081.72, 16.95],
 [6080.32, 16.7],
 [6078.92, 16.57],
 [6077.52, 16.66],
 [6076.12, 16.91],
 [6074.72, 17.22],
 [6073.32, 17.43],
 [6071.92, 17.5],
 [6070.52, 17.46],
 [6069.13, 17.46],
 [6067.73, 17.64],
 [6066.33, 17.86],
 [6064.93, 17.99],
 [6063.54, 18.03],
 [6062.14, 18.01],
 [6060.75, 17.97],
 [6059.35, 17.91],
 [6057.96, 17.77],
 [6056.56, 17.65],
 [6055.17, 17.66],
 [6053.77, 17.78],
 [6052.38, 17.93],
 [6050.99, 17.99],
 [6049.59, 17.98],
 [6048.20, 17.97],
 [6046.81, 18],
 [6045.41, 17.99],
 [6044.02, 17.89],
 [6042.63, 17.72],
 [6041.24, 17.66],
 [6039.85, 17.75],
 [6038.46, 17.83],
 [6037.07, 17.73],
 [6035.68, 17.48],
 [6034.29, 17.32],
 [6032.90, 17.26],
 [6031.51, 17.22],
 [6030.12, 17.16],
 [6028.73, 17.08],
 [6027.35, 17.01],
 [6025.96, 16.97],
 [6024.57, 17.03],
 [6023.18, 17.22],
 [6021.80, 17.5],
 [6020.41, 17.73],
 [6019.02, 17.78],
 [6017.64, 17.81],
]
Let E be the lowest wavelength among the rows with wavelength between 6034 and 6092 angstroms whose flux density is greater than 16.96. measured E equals 6034.29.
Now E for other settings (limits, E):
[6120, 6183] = 6128.10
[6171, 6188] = 6181.96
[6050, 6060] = 6050.99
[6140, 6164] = 6140.82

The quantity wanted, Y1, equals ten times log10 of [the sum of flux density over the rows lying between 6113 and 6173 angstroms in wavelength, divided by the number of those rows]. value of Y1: 12.31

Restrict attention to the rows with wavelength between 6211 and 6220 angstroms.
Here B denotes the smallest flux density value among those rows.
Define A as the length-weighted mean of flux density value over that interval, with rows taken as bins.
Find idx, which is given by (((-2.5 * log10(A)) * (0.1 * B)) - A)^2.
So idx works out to 472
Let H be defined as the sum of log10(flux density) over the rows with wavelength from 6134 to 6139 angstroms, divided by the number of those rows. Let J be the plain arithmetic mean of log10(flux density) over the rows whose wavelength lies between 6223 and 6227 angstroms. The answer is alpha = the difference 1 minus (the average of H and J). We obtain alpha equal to -0.222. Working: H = 1.22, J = 1.22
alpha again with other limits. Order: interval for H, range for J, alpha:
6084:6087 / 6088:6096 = -0.241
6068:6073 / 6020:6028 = -0.239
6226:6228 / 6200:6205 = -0.223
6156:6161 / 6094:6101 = -0.233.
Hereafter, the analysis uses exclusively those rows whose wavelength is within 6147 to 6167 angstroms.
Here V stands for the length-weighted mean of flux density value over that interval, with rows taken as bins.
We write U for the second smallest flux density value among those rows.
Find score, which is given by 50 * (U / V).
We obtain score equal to 49.4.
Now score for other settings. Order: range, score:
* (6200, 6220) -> 48.7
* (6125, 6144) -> 48.9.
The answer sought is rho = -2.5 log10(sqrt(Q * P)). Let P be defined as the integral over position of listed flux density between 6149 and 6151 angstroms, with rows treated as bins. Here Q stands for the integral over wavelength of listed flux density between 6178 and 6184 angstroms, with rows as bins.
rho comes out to -4.4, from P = 34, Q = 101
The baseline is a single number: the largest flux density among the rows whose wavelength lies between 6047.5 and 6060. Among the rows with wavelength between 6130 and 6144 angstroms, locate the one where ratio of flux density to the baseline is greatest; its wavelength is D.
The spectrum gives 6143.65 angstroms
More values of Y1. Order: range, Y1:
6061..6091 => 12.41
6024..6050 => 12.44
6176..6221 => 12.22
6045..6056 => 12.53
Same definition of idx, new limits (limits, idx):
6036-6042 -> 540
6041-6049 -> 548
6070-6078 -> 499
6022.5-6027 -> 496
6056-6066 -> 549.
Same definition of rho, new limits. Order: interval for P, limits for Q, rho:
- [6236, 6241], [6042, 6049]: -5.0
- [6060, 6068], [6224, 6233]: -5.4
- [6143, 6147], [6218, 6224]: -4.8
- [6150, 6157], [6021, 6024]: -4.7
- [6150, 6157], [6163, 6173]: -5.4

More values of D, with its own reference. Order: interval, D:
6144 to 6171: 6145.06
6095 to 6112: 6111.19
